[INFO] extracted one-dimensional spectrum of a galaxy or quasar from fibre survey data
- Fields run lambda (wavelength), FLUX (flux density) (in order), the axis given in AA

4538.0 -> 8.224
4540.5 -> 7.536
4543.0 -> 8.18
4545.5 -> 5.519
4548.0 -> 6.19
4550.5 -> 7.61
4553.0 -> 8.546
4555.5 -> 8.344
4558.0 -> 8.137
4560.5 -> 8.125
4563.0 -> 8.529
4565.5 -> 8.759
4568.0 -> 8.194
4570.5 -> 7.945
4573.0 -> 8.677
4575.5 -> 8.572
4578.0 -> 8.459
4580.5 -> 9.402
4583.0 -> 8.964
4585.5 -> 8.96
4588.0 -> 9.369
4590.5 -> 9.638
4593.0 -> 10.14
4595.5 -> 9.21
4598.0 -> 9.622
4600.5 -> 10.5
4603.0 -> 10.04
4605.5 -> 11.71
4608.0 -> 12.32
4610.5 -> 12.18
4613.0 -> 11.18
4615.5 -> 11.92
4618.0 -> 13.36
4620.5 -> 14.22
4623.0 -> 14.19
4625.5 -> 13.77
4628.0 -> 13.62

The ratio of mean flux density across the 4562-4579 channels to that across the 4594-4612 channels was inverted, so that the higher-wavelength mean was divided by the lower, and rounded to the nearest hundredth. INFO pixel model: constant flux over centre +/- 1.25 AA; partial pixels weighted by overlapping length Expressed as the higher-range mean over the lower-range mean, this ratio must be 1.28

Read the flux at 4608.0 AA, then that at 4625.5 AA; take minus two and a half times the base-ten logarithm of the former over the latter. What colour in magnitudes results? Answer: 0.12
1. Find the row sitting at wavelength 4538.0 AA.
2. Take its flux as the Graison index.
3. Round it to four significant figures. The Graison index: 8.224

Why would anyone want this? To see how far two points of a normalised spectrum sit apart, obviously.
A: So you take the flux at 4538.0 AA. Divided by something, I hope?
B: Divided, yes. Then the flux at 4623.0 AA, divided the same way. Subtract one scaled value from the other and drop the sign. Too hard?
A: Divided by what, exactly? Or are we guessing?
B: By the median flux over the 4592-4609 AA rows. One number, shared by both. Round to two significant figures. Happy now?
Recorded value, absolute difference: 0.59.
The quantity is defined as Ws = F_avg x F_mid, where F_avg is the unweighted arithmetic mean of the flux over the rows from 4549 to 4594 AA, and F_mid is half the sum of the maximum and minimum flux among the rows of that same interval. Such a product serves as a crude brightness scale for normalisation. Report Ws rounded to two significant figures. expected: 77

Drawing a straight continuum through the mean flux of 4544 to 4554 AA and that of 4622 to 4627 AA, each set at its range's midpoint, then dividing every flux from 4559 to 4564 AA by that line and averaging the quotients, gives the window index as 1.02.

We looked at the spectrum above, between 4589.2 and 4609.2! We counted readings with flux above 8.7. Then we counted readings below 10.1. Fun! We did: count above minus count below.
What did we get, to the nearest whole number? 4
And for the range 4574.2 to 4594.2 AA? -1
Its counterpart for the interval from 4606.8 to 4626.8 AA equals 8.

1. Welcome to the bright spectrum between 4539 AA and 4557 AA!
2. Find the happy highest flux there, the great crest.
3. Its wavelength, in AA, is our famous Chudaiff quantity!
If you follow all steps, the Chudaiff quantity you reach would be 4553.0 AA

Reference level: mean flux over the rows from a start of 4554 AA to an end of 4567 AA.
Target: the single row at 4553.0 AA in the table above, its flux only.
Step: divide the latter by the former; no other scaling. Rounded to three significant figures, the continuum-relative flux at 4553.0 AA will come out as 1.02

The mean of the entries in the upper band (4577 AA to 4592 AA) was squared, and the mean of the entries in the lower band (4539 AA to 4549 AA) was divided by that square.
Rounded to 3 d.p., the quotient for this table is 0.082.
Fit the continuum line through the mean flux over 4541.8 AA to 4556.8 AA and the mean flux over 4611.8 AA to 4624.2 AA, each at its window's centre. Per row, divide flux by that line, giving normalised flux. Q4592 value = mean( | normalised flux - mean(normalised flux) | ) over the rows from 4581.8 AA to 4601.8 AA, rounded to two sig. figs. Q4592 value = 0.025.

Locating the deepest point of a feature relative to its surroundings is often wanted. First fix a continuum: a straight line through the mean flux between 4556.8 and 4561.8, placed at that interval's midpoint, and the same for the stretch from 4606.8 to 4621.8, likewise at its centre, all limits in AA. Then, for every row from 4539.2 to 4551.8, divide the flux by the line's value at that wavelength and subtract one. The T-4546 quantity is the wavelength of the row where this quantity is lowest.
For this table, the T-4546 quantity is 4545.5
